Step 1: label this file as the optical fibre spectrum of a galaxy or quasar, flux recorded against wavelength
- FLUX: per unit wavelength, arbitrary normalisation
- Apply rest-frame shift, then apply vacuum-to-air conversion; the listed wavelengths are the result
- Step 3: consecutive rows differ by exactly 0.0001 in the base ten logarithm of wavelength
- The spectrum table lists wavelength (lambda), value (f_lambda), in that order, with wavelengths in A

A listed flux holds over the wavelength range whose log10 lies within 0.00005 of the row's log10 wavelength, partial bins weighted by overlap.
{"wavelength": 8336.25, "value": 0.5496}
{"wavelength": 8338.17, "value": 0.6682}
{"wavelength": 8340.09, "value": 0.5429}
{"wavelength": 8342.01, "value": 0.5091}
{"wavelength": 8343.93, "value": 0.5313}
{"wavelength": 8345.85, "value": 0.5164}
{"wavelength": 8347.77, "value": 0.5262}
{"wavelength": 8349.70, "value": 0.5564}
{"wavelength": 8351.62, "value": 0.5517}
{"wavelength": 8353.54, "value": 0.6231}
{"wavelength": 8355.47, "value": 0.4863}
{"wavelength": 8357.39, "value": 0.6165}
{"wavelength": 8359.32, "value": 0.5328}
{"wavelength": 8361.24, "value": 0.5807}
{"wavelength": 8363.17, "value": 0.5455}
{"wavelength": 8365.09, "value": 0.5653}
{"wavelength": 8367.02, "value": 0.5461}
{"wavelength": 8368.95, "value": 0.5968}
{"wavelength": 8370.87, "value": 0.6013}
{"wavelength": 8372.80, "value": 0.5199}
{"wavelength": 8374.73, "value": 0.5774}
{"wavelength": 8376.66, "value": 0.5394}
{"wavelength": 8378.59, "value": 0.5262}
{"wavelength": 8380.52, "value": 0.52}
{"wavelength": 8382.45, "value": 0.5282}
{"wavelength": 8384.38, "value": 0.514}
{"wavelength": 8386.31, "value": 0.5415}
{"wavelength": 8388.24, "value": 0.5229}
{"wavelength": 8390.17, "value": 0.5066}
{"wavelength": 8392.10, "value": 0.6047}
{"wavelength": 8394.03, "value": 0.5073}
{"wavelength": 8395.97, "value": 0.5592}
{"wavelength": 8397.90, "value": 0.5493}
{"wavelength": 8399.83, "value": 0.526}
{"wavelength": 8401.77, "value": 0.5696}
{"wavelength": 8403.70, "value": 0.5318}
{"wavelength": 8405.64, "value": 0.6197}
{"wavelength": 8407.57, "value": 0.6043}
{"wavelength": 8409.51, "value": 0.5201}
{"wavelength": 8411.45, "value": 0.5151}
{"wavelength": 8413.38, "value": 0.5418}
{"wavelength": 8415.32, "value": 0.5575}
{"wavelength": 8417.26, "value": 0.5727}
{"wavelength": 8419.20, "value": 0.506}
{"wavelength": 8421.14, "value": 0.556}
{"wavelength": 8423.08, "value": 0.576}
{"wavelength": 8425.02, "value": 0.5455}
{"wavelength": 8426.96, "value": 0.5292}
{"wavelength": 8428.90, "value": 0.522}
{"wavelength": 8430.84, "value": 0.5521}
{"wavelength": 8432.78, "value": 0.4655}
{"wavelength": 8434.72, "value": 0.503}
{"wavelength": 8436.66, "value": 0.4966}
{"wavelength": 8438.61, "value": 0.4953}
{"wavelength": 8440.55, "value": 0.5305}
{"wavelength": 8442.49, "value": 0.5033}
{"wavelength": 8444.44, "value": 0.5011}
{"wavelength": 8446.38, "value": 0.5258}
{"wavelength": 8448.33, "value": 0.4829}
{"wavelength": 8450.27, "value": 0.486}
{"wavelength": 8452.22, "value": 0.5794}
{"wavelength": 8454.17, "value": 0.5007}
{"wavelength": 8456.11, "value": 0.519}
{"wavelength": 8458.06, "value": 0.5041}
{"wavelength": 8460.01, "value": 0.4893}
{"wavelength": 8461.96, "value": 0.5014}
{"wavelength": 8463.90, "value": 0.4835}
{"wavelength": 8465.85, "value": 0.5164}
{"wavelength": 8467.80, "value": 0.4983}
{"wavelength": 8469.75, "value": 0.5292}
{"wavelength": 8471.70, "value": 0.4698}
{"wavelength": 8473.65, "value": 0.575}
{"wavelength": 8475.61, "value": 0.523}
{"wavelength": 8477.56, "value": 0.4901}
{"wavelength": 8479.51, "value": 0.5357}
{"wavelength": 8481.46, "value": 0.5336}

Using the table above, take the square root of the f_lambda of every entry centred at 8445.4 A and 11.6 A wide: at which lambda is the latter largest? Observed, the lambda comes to 8440.55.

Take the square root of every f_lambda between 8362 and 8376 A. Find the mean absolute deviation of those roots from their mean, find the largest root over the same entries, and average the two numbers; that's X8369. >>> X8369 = 0.40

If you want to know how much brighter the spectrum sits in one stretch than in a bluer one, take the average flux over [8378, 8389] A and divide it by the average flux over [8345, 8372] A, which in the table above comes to 0.94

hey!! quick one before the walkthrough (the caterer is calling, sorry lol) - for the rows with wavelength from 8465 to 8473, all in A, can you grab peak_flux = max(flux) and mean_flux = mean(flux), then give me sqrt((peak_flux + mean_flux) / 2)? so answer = 0.72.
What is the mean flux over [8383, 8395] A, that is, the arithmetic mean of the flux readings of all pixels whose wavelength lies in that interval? 0.533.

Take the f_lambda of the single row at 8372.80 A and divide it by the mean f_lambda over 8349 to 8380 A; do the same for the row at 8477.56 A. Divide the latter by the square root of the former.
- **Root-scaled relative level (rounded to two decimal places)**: 0.91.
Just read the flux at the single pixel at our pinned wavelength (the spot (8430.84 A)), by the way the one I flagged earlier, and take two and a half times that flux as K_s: 1.38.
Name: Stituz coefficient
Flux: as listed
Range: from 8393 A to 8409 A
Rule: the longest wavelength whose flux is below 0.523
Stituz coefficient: 8394.03 A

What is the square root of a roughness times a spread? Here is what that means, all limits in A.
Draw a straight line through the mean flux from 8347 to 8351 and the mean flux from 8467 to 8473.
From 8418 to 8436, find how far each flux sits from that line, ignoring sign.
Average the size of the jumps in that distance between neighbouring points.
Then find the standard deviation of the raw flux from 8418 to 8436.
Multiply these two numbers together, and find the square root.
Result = 0.027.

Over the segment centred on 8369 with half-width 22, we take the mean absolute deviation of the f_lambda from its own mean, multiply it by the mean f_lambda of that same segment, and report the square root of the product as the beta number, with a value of 0.125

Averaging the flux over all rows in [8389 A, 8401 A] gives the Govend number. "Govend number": 0.542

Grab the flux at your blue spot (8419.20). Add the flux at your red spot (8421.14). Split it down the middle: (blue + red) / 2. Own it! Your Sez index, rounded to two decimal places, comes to 0.53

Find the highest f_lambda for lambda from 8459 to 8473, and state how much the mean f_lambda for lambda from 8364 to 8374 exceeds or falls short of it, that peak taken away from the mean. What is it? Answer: 0.037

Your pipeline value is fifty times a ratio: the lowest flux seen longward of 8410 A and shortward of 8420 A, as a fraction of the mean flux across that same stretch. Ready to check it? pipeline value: 47.0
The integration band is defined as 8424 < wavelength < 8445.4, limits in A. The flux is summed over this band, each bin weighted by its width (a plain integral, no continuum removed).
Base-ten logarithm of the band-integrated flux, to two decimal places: 1.04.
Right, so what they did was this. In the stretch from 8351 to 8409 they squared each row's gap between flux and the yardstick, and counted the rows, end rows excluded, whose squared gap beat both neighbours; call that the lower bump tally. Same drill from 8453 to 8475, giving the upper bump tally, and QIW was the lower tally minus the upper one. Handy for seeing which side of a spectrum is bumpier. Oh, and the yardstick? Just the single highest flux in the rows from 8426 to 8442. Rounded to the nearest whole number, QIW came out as 5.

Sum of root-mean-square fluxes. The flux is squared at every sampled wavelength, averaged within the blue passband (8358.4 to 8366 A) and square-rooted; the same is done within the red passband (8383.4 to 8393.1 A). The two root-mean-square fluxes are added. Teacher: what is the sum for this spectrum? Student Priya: 1.10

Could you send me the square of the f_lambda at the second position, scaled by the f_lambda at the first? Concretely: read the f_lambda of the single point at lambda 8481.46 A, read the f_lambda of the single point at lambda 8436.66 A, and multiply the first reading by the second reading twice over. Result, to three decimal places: 0.132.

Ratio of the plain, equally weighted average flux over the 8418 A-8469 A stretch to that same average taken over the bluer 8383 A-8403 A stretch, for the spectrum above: 0.95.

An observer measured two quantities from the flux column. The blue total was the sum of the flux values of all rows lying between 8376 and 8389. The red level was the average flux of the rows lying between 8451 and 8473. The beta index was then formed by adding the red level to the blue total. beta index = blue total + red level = 4.2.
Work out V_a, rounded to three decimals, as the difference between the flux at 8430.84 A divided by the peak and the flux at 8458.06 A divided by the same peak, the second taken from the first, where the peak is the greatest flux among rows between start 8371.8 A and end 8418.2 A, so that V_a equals 0.077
